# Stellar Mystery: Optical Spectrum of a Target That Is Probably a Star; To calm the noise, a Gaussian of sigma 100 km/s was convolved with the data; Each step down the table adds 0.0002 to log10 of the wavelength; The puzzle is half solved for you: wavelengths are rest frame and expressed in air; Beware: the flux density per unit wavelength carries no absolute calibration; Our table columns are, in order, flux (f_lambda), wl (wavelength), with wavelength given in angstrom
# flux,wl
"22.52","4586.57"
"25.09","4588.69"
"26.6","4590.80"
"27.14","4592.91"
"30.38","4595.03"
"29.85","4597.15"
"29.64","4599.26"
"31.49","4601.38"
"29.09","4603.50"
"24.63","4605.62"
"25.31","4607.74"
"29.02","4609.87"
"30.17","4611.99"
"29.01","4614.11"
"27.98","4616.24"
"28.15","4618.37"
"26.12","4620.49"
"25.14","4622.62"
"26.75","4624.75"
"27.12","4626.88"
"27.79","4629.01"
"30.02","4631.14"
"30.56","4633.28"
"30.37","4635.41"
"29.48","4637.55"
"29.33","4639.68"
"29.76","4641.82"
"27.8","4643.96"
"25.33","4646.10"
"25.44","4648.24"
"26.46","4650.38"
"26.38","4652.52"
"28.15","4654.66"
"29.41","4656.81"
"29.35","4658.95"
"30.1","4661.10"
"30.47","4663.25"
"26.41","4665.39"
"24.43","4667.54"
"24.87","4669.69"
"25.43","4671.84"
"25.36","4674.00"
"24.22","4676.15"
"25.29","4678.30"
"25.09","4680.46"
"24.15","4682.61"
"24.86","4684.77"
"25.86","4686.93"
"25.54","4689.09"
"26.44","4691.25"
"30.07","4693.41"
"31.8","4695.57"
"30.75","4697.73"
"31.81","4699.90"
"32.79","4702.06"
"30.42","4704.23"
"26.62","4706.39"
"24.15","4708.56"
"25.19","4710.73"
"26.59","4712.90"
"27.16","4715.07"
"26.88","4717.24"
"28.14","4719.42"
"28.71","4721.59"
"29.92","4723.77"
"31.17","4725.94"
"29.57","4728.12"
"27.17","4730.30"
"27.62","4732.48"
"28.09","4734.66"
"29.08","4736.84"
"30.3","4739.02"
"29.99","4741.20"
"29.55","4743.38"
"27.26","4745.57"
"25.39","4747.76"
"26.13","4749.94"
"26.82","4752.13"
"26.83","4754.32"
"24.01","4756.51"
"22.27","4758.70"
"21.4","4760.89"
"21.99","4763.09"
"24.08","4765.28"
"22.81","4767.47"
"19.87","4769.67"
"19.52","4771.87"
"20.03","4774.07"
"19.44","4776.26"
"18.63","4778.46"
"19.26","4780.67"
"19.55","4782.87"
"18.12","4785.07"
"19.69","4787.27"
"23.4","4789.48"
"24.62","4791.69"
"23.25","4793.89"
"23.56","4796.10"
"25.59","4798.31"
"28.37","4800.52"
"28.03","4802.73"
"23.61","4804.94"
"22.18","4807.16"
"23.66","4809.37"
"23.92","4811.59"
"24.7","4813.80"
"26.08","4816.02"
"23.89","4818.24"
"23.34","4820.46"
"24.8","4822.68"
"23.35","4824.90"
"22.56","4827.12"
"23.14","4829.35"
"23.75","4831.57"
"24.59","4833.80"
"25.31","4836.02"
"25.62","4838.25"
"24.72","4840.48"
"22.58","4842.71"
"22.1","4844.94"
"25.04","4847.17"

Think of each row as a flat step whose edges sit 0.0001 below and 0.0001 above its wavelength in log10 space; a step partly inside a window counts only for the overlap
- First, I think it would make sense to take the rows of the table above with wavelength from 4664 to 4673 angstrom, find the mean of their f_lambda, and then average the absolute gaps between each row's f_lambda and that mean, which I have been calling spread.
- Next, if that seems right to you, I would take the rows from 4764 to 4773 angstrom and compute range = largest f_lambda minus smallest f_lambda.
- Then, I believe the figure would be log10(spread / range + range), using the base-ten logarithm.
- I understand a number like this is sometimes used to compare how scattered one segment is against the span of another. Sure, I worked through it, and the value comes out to 0.7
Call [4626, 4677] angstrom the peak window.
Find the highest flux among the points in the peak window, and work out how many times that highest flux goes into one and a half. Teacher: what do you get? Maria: 0.0491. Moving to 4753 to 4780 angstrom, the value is 0.0559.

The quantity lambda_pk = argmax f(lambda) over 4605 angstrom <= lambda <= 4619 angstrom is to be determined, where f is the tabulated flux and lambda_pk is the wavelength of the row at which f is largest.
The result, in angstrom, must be 4611.99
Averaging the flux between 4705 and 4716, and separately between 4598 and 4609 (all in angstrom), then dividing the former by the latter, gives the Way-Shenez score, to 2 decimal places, 0.93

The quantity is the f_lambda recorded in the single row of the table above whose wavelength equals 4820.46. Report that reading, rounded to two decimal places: 23.34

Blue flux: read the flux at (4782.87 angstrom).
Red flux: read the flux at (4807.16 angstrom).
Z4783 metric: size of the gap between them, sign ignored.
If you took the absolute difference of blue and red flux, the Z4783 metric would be 2.6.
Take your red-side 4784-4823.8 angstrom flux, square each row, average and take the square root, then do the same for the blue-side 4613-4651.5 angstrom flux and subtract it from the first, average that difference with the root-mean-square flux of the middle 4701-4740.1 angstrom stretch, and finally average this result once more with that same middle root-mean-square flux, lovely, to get 20.3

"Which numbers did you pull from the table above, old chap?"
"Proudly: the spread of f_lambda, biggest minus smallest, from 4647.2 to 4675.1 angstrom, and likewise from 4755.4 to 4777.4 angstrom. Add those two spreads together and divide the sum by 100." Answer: 0.107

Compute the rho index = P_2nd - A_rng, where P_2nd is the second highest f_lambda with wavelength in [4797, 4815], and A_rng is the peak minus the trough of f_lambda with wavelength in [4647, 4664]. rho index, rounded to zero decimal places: 23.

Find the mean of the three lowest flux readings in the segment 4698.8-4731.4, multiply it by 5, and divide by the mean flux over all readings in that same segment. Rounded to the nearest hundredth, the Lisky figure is 4.45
